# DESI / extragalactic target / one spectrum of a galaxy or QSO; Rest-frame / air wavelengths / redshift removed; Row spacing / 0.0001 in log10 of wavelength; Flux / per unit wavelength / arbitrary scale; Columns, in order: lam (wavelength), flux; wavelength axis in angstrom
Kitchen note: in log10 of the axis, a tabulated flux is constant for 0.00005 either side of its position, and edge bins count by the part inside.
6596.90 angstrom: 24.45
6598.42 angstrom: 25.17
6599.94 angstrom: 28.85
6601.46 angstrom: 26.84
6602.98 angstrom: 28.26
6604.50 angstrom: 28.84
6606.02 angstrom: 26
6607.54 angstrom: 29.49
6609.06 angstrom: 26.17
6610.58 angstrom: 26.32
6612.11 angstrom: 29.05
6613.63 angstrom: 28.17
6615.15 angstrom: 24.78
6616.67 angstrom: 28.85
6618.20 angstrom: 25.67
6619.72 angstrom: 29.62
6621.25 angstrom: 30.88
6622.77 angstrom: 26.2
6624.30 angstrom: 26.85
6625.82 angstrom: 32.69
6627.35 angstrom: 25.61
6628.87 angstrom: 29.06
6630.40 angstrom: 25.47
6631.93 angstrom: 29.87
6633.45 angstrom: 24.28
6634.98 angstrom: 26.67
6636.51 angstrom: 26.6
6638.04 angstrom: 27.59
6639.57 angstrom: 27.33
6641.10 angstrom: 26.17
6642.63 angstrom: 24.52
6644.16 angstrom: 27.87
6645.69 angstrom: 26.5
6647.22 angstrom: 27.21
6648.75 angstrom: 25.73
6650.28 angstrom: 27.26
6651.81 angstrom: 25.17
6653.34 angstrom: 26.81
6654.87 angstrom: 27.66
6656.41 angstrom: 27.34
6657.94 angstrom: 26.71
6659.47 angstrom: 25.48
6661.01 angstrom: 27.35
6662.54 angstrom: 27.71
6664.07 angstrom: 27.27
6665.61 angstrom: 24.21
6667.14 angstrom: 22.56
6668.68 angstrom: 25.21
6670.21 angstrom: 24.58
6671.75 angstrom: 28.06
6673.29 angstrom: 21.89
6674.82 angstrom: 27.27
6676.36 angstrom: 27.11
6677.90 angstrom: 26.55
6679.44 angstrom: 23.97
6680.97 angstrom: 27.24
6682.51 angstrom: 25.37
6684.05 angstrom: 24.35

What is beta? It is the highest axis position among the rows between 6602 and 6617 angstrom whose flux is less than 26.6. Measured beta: 6615.15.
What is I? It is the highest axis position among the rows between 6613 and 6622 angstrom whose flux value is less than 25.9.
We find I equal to 6618.20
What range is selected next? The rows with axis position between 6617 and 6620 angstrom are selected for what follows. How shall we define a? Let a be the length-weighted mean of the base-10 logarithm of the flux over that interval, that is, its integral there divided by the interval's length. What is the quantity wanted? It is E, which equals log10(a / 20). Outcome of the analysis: -1.14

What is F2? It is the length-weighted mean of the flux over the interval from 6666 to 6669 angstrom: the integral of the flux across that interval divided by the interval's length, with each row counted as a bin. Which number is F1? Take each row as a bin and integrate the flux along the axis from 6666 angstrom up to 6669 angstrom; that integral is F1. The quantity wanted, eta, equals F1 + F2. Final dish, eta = 94.9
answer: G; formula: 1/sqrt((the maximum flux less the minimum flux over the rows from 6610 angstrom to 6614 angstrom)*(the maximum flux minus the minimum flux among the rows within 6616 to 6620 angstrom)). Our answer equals 0.30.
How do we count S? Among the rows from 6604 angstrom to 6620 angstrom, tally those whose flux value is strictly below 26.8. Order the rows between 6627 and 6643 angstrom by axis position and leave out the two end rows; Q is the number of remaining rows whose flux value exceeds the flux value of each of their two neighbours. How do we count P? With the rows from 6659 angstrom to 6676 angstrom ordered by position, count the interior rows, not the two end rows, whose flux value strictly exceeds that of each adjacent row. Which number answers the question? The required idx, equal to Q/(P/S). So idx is 6.7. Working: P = 3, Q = 4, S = 5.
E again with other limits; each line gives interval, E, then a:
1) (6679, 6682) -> -1.15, 1.41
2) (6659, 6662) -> -1.15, 1.42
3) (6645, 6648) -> -1.15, 1.43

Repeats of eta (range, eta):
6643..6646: 107.7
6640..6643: 102.6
